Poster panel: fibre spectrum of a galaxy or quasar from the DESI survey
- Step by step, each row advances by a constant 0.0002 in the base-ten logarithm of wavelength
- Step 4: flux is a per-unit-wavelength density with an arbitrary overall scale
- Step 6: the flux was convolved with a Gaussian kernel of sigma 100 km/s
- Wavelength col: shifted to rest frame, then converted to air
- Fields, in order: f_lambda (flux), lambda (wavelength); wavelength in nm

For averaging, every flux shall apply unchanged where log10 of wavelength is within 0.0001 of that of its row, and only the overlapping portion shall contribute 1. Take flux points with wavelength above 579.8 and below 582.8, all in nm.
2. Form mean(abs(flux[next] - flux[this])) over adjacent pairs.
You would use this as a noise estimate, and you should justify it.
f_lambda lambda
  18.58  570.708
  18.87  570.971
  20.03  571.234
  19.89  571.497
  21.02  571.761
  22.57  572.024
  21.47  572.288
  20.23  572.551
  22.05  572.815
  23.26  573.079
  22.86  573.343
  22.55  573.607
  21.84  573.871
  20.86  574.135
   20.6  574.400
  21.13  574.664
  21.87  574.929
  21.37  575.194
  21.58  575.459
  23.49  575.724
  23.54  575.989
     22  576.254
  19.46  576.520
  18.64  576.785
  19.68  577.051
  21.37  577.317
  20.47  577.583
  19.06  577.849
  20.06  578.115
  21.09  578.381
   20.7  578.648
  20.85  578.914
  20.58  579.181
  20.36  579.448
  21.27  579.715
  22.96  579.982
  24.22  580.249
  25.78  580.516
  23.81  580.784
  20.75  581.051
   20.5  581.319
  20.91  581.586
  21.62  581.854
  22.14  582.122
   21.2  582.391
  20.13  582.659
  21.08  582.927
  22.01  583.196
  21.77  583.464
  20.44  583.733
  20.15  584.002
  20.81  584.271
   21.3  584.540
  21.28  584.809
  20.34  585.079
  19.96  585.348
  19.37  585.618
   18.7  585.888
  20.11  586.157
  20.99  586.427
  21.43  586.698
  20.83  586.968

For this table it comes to 1.2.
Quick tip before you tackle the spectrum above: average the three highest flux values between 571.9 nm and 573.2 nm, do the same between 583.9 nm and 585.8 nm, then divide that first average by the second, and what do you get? 1.07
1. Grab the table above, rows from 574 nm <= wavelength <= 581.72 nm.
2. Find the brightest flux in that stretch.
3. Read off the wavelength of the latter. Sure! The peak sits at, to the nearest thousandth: 580.516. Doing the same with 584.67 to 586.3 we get 584.809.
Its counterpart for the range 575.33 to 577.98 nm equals 575.989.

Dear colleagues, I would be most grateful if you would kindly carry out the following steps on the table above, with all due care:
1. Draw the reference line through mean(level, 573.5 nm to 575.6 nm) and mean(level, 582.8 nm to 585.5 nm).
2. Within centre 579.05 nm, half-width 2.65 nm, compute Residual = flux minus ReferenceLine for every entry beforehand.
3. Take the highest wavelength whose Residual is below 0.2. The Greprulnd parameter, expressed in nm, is 581.586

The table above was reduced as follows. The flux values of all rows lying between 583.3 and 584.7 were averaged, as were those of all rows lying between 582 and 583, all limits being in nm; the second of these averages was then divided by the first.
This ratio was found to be 1.01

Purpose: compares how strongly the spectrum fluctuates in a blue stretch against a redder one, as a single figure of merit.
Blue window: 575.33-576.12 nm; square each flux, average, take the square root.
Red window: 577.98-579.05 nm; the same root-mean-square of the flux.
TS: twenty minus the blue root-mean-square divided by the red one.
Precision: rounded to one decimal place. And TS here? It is 18.9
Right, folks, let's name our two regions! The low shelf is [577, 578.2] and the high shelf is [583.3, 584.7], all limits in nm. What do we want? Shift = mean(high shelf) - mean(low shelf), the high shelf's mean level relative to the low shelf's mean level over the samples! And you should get 0.8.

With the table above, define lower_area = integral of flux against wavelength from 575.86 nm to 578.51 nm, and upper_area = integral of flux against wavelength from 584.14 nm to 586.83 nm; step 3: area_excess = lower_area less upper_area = -0.5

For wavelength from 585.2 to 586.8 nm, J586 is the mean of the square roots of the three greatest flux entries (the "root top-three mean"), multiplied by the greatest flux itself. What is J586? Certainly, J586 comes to 98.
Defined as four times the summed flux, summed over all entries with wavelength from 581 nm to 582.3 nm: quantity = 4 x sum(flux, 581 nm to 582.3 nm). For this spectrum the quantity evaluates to 424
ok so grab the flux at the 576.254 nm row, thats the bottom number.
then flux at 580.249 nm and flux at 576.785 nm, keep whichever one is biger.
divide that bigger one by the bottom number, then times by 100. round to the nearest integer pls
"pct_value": 110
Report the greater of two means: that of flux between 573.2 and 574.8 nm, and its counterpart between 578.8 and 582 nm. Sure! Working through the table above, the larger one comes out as 22.0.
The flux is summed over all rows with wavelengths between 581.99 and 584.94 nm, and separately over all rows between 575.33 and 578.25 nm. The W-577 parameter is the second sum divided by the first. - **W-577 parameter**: 0.99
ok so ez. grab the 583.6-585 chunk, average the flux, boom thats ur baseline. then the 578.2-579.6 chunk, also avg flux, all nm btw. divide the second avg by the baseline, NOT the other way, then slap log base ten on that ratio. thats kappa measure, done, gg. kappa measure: -0.002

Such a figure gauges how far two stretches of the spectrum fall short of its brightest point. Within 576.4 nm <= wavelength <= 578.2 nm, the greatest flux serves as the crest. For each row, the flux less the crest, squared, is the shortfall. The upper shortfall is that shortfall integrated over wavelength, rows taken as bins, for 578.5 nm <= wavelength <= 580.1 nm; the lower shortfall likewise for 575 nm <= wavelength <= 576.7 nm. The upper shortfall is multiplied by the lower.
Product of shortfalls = 5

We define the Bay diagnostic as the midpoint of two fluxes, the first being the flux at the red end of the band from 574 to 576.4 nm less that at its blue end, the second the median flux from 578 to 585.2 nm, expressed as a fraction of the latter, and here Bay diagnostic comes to 0.527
